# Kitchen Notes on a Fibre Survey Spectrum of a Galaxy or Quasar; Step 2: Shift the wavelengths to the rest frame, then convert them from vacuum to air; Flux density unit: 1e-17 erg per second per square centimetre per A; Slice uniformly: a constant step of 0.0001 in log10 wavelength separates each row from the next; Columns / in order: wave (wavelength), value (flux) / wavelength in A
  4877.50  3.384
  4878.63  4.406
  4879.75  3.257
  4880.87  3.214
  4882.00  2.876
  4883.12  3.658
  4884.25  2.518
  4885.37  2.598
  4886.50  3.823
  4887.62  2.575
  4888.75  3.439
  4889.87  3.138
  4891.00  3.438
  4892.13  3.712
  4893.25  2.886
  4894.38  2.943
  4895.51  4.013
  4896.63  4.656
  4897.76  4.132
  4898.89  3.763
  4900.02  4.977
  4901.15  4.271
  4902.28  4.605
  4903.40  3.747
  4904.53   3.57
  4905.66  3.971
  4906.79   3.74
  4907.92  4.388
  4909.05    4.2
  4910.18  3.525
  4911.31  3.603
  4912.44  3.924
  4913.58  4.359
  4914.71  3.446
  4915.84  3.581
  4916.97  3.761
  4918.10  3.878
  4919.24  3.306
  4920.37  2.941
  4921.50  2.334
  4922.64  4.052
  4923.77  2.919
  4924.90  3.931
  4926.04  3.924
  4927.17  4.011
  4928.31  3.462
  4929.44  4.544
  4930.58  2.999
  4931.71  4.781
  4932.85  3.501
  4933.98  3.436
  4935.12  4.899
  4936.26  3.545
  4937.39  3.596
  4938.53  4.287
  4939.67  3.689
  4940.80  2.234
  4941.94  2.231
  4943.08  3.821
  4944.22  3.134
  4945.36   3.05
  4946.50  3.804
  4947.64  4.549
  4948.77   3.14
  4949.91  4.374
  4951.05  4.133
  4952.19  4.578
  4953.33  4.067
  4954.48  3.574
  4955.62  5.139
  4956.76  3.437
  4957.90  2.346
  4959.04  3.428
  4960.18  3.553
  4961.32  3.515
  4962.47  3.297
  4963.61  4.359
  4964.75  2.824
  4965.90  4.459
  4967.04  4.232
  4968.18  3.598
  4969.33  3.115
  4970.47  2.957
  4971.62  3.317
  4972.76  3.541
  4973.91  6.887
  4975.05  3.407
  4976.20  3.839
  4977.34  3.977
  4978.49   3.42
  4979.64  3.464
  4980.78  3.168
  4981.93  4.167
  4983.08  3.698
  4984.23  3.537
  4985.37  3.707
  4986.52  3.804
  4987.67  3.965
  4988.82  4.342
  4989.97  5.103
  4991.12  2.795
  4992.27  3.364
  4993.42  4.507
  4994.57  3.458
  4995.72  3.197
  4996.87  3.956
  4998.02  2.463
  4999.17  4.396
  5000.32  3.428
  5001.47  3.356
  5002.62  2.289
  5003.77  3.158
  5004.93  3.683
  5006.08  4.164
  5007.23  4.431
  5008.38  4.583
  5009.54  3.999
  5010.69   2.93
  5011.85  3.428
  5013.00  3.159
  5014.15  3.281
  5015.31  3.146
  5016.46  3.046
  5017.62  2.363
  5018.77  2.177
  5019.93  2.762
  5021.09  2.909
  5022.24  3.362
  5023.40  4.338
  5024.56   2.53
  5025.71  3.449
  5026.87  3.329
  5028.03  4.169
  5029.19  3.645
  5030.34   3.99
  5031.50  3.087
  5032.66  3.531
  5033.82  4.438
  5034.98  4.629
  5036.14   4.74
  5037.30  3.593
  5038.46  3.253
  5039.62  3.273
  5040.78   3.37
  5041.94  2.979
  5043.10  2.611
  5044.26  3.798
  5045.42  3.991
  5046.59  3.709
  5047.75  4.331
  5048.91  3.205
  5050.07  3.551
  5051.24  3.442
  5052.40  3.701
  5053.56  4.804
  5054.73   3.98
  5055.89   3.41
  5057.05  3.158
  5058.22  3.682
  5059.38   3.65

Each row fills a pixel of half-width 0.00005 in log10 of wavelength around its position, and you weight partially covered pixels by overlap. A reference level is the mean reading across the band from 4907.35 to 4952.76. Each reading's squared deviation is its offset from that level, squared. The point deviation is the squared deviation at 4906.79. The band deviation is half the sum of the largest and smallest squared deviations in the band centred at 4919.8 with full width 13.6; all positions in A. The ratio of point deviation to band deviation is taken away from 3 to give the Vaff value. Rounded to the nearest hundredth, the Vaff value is 3.00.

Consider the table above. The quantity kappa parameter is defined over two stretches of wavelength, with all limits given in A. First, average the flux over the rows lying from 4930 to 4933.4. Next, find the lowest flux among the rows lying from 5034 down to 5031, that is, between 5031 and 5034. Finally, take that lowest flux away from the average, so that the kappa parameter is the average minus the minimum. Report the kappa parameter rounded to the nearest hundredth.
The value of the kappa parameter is 0.67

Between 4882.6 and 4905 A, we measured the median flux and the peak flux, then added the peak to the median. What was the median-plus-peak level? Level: 8.7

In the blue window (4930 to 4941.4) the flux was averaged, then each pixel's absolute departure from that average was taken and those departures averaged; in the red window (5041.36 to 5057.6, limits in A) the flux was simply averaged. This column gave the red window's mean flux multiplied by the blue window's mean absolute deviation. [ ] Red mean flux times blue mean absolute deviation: 2.1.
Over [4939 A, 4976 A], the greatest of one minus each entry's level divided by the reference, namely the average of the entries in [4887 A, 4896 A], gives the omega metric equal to 0.32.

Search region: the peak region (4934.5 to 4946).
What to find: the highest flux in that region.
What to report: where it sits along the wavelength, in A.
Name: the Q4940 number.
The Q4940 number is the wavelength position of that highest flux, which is 4935.12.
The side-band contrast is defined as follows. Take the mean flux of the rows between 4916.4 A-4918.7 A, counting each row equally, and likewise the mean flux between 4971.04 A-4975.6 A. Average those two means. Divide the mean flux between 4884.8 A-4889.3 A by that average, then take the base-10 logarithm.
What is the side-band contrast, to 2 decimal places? -0.12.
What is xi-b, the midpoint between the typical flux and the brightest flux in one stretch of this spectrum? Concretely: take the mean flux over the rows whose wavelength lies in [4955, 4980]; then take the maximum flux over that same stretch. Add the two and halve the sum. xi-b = 5.31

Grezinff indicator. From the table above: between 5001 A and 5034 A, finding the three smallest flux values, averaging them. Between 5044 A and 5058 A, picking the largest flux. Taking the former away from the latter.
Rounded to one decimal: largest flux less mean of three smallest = 2.5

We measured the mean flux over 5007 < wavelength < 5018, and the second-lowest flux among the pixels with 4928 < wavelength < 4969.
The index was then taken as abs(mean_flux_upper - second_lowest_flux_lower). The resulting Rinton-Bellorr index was 1.2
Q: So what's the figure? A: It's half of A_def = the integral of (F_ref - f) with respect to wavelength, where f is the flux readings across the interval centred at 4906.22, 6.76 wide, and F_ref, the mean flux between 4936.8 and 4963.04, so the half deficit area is -1.1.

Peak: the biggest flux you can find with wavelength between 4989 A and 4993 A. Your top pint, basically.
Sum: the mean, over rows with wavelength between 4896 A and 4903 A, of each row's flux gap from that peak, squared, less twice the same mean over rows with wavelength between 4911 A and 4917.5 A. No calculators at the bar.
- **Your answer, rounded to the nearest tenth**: -3.0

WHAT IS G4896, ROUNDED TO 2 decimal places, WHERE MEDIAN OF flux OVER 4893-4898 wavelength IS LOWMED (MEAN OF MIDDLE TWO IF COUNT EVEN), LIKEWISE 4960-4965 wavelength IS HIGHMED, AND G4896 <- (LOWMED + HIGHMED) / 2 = 3.76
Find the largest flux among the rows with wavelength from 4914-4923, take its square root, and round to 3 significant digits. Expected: 2.01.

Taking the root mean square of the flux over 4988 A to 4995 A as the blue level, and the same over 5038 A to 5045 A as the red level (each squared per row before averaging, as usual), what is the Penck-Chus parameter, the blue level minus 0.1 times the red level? 3.7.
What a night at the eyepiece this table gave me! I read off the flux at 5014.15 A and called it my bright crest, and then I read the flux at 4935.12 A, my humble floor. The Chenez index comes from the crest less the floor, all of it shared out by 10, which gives -0.16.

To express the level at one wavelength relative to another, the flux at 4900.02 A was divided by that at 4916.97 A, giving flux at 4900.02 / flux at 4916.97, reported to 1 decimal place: 1.3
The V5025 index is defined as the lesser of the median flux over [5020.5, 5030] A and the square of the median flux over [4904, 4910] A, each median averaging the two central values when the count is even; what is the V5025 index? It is 3.4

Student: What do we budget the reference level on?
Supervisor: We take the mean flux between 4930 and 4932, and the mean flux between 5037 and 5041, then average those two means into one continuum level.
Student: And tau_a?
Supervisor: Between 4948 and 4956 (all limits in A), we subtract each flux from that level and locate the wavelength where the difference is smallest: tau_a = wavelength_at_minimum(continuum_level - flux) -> 4955.62 A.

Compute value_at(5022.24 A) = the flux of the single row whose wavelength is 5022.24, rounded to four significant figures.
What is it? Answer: 3.362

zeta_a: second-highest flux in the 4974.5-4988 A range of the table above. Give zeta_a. 3.977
